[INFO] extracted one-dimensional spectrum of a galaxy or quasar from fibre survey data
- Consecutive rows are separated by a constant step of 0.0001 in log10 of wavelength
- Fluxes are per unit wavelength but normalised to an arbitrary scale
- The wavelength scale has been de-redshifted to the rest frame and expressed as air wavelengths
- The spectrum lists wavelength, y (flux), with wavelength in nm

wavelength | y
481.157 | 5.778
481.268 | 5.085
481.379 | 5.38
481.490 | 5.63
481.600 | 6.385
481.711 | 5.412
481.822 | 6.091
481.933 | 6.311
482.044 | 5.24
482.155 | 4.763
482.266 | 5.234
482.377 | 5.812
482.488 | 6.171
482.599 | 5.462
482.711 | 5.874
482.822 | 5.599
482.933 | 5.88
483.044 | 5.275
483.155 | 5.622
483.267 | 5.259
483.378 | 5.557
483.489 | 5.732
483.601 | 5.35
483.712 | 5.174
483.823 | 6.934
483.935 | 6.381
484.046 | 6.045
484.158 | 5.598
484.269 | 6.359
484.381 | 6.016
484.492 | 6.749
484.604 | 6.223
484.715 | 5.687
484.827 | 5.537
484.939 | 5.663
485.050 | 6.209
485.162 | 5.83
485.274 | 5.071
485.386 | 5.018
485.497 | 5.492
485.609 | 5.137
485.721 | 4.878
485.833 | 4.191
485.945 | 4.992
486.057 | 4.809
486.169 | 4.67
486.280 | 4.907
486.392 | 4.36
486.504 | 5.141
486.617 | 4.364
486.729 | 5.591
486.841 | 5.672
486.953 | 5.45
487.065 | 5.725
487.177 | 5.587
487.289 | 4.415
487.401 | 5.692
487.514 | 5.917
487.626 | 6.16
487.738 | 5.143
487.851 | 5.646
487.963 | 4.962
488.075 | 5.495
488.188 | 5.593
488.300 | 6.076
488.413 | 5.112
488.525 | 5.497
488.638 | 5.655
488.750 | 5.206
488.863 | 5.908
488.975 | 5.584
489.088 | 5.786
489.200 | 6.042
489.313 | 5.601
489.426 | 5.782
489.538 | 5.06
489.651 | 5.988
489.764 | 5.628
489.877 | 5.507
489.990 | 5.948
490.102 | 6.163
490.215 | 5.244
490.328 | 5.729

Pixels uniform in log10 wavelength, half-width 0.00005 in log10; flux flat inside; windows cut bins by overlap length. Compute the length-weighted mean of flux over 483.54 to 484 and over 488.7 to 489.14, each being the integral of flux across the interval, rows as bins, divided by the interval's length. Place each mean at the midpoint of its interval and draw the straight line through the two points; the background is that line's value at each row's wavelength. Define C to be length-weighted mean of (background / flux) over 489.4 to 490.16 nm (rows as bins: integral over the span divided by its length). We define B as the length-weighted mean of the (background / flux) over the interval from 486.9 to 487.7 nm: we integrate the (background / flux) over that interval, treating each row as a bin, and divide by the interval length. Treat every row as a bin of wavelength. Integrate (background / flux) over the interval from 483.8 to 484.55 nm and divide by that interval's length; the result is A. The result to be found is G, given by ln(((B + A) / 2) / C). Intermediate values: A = 0.95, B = 1.04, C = 0.98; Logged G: 0.02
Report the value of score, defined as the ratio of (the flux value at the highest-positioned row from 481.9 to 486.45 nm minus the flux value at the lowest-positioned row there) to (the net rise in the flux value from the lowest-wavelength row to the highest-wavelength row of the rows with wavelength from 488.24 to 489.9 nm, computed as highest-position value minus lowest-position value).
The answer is 3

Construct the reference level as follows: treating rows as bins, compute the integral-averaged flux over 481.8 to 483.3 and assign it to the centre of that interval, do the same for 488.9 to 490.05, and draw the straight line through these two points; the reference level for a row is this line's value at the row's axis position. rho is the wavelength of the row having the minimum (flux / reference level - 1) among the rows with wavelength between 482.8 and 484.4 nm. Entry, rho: 483.712 nm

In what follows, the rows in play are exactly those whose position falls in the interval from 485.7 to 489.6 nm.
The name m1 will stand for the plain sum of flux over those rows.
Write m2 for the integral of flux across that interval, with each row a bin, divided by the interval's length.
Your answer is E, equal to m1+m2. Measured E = 192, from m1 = 187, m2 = 5.3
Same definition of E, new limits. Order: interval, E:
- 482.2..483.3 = 62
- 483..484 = 57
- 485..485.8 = 43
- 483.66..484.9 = 73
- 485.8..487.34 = 75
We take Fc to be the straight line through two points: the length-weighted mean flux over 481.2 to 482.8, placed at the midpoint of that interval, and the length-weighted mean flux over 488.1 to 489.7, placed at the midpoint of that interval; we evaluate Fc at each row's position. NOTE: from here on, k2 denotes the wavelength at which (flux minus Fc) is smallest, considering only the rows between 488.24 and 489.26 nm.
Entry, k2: 488.413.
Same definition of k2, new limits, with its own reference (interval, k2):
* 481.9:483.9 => 482.155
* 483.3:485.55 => 485.386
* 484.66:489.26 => 485.833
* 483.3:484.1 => 483.712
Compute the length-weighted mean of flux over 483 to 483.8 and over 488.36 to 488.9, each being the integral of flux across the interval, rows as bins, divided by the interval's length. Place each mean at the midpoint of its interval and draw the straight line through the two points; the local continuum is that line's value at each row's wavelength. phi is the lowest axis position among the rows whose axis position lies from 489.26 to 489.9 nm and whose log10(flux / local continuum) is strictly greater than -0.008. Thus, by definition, 489.313 nm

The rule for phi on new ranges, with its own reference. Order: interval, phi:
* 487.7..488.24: 487.851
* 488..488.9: 488.075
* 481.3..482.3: 481.490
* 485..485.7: 485.050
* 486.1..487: 486.729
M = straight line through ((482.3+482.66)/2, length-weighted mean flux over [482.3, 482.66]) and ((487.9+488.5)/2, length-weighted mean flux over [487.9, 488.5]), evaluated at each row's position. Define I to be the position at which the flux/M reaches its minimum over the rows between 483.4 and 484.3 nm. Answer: 483.712 nm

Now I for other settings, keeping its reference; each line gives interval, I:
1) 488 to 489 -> 488.413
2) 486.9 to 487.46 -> 487.289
